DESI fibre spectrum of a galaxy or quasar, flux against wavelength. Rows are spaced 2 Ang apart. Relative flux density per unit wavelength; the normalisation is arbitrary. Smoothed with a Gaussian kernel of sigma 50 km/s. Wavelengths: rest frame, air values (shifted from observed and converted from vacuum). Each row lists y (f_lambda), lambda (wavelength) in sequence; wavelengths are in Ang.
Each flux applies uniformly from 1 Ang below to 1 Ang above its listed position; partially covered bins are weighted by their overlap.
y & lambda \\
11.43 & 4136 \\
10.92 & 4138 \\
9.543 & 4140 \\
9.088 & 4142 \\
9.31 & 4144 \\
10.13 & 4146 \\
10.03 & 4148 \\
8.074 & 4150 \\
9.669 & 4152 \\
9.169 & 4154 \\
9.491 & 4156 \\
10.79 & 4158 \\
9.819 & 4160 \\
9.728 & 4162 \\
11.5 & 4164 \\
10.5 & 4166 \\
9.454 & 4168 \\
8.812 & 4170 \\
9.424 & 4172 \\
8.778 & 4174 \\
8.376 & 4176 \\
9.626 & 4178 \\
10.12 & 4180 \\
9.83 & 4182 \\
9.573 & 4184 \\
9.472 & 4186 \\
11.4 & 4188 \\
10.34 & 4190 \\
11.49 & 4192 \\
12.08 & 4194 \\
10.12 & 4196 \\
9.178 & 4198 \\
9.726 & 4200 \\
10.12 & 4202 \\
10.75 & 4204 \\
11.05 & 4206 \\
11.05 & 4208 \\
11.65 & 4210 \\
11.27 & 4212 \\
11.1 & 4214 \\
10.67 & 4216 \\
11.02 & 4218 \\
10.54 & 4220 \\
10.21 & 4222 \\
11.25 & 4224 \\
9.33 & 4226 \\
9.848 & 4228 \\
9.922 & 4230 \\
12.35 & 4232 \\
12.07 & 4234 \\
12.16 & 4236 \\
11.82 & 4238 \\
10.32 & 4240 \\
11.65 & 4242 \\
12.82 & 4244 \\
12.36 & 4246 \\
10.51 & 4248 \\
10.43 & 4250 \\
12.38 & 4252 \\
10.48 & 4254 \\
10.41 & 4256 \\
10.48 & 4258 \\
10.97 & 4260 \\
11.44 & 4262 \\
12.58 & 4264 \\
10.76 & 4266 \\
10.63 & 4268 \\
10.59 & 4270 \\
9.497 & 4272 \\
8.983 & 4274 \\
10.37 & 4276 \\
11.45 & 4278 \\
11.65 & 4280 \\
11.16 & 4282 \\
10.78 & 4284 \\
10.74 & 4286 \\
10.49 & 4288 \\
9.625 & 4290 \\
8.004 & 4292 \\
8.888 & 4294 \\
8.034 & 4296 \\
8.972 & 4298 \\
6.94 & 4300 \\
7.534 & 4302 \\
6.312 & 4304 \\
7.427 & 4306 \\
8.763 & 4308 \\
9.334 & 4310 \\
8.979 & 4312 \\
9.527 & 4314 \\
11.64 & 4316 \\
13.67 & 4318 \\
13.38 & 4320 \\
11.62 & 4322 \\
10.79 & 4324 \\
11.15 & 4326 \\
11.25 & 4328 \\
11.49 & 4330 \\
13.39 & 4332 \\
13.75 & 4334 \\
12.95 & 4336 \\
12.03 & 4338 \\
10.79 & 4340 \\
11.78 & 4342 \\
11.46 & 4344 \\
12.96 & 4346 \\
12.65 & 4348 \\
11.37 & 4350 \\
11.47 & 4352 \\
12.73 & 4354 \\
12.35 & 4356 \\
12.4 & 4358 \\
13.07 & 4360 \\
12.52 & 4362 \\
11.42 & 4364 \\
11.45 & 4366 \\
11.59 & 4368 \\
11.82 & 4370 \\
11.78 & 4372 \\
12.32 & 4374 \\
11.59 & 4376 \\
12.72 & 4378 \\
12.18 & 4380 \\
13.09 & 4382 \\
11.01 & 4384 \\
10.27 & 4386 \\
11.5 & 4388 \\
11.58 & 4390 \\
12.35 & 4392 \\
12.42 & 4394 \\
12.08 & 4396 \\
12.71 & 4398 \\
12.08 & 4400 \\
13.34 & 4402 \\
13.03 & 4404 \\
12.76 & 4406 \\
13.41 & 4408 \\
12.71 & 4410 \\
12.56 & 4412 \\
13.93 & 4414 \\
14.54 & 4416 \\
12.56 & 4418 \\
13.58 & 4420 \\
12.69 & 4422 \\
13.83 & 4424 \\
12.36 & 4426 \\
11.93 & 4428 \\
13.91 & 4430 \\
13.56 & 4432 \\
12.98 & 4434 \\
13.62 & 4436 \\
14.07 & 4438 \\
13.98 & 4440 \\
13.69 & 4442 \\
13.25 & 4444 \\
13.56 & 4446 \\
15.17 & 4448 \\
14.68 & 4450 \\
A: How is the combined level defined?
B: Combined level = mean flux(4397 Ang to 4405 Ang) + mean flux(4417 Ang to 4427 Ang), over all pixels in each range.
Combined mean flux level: 25.8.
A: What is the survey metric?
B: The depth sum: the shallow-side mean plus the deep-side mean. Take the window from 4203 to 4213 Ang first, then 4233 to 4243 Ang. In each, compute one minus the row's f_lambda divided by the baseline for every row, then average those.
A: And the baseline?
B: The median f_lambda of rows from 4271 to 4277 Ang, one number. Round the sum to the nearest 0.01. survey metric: -0.40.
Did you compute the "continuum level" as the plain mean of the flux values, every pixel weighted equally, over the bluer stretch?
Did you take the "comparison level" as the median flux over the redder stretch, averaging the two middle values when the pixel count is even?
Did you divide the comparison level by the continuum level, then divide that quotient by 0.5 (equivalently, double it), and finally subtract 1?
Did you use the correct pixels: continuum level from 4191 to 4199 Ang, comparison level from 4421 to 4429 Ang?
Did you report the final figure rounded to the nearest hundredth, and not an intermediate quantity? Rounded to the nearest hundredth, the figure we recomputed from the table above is 1.34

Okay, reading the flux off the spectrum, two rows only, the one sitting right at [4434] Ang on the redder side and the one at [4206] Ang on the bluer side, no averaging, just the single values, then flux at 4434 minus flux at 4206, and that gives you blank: 1.9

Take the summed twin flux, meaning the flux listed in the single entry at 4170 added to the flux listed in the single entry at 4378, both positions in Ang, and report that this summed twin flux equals 21.5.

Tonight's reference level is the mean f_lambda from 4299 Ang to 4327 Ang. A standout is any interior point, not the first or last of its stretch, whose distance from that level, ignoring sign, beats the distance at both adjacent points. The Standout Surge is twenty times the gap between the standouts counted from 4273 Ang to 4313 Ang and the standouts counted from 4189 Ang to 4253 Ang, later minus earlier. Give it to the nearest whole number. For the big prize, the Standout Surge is -60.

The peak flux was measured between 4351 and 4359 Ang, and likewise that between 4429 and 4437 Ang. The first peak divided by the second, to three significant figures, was 0.915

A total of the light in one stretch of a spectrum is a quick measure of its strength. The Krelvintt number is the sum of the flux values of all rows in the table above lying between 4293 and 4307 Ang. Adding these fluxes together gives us 54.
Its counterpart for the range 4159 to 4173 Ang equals 69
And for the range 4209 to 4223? 76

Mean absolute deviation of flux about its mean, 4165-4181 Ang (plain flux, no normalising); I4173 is 0.55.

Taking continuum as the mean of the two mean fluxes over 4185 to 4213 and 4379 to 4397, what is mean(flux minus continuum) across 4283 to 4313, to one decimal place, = -2.5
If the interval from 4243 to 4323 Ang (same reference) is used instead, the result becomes -1.0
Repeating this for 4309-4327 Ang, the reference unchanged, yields -0.1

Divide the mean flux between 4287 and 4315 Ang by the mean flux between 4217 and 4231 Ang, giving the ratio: 0.82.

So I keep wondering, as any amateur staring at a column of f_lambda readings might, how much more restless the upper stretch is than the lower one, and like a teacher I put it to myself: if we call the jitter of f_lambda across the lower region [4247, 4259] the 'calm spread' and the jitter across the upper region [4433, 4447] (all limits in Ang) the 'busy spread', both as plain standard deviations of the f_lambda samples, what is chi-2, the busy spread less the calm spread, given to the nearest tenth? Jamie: -0.4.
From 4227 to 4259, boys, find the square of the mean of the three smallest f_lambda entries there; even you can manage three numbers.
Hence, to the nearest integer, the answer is 101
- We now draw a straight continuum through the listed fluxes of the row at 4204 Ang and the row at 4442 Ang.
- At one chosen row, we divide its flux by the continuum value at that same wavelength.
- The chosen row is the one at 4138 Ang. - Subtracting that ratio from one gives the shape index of -0.10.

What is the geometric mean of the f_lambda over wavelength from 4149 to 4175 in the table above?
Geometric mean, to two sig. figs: 9.6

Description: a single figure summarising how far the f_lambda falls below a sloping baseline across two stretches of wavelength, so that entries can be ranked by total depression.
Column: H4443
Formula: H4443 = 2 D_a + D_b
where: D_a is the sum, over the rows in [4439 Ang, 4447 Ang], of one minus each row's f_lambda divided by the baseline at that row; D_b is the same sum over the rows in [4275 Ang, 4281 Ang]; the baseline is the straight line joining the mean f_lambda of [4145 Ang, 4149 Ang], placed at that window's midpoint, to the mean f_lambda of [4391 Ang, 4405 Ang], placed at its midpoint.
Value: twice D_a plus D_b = -0.31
